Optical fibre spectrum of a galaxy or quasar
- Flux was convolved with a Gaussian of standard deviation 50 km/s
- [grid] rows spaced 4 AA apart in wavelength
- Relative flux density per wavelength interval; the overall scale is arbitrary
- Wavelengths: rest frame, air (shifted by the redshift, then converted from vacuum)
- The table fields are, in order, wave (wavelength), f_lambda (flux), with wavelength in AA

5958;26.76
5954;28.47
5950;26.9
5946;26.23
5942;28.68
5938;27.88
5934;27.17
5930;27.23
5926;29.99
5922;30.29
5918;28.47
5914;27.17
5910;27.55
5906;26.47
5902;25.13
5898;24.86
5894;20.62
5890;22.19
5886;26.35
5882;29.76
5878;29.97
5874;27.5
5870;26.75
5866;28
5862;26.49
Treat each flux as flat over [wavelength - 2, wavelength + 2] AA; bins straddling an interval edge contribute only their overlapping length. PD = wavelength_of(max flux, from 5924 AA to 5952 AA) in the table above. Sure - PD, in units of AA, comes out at 5926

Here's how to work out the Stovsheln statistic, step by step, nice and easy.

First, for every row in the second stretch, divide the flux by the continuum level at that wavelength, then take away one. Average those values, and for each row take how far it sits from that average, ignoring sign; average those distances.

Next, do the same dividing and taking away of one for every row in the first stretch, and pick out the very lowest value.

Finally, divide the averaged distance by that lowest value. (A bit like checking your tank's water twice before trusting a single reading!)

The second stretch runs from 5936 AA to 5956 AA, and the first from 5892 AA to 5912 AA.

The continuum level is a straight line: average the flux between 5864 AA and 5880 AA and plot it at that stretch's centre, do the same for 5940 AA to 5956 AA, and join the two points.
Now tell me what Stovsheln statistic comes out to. -0.12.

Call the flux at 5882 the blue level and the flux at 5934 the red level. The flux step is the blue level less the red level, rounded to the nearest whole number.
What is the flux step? 3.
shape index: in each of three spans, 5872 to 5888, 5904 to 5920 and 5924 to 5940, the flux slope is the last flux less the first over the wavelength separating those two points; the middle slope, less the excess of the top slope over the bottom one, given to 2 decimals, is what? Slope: 0.25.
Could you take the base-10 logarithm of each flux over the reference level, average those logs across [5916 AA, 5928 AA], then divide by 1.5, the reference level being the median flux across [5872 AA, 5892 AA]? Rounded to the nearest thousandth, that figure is 0.021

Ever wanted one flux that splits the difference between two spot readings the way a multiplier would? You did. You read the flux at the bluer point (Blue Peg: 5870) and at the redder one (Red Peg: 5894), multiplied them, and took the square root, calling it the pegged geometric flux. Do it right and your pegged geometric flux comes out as 23.5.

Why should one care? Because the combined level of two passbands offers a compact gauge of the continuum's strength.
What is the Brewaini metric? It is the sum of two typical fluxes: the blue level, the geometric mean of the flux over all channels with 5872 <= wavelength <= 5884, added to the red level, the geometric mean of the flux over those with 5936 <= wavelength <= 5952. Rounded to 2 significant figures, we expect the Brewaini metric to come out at 56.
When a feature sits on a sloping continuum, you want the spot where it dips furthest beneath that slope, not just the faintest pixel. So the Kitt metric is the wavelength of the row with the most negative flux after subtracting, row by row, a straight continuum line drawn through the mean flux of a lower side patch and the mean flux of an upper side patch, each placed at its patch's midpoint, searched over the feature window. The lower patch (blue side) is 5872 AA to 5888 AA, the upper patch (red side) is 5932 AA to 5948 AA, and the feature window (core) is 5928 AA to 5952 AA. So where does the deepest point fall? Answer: 5946 AA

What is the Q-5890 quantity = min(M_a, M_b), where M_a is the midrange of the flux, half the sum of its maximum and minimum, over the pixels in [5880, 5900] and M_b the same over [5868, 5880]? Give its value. 25.2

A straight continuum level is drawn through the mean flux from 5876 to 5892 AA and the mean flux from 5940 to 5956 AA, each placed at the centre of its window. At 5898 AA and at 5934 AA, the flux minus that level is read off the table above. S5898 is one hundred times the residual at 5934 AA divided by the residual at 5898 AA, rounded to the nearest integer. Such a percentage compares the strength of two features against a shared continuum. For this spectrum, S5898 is 13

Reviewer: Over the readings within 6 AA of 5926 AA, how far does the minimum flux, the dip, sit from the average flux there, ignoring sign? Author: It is 1.9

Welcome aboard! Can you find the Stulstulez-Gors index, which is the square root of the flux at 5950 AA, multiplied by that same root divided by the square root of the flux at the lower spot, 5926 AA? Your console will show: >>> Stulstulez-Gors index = 4.91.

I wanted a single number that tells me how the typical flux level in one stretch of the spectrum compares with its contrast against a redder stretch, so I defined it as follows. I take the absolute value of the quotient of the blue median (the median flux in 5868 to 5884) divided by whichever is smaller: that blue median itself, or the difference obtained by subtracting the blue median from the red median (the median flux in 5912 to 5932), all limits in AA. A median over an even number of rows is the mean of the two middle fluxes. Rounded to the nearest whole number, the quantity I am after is 179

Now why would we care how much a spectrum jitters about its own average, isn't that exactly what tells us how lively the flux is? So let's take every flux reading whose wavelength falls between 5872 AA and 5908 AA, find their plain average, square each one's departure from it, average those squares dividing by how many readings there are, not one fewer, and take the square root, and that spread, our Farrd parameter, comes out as 2.94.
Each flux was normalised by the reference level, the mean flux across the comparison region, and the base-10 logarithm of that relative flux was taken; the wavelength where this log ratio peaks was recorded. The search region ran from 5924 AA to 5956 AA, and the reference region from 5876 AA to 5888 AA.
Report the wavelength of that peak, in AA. 5926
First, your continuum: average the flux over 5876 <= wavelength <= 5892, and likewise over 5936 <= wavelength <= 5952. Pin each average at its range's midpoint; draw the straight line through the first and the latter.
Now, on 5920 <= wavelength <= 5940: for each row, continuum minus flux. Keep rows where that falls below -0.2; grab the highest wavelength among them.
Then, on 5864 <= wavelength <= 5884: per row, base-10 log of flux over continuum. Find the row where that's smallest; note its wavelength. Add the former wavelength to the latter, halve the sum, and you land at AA 5904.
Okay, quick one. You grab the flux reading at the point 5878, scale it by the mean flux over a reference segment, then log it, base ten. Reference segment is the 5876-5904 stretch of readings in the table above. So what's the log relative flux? 0.07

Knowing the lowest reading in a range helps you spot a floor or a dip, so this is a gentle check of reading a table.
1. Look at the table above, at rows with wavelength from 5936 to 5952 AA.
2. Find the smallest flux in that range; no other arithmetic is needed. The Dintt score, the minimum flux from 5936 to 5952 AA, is 26.23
